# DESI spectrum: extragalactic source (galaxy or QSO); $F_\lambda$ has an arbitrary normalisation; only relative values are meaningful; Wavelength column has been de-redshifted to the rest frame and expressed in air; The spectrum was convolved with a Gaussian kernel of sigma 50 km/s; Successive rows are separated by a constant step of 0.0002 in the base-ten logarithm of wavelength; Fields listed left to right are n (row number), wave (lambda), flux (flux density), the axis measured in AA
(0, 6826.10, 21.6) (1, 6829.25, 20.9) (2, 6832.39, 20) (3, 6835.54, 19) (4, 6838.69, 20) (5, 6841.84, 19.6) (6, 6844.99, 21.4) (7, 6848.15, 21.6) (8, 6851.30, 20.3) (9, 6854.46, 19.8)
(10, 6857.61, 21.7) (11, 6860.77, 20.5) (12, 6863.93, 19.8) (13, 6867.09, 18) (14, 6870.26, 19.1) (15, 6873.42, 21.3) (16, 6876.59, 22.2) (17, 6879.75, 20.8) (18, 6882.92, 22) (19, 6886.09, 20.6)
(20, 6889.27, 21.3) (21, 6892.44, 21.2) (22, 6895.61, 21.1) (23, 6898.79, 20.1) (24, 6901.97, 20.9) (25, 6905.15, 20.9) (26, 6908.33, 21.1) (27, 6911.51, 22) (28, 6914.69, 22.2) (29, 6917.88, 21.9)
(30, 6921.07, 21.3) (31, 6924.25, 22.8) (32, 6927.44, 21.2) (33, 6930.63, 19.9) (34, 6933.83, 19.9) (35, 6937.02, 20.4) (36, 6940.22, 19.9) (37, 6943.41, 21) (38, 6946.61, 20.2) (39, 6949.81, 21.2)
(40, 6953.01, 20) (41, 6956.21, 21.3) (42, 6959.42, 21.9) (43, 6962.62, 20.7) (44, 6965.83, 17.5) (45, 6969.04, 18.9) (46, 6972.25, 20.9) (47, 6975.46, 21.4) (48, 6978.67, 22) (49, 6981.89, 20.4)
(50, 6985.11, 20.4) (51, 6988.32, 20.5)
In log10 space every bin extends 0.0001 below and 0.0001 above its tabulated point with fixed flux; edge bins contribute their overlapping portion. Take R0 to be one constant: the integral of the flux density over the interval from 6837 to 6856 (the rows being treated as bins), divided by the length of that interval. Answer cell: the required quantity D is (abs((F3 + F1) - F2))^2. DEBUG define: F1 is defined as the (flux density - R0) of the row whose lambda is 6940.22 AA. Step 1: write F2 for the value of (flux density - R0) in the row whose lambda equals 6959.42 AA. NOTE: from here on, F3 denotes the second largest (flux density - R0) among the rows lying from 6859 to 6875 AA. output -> 4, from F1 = -0.5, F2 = 1.5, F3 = 0.06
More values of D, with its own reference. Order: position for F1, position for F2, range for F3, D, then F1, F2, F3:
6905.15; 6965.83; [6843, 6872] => 21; 0.5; -2.9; 1.16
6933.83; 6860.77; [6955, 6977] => 0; -0.5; 0.1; 0.96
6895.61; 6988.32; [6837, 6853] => 2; 0.7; 0.1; 0.96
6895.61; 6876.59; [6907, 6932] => 0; 0.7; 1.8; 1.76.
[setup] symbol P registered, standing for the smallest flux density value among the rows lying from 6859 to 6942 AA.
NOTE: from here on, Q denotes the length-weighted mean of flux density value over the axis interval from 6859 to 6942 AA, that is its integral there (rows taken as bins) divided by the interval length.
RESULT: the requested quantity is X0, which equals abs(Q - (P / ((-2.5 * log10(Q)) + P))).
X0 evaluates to 19.6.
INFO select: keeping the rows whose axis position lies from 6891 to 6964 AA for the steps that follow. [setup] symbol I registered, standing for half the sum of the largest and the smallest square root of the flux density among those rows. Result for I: 4.62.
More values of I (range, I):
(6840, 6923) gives 4.48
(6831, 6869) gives 4.45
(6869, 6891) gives 4.54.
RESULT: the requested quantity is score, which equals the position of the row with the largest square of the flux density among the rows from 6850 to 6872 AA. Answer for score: 6857.61 AA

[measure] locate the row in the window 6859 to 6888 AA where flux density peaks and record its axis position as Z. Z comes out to 6876.59 AA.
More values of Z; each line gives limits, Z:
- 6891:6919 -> 6914.69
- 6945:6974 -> 6959.42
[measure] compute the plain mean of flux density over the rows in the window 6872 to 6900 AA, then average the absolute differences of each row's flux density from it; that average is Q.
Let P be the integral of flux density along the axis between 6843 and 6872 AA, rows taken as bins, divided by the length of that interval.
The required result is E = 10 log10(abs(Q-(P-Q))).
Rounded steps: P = 20.2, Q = 0.47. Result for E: 12.9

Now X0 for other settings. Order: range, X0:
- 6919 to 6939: 19.7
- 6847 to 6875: 19.0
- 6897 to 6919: 20.1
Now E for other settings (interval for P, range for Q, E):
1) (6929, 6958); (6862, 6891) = 12.6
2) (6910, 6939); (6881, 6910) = 13.1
